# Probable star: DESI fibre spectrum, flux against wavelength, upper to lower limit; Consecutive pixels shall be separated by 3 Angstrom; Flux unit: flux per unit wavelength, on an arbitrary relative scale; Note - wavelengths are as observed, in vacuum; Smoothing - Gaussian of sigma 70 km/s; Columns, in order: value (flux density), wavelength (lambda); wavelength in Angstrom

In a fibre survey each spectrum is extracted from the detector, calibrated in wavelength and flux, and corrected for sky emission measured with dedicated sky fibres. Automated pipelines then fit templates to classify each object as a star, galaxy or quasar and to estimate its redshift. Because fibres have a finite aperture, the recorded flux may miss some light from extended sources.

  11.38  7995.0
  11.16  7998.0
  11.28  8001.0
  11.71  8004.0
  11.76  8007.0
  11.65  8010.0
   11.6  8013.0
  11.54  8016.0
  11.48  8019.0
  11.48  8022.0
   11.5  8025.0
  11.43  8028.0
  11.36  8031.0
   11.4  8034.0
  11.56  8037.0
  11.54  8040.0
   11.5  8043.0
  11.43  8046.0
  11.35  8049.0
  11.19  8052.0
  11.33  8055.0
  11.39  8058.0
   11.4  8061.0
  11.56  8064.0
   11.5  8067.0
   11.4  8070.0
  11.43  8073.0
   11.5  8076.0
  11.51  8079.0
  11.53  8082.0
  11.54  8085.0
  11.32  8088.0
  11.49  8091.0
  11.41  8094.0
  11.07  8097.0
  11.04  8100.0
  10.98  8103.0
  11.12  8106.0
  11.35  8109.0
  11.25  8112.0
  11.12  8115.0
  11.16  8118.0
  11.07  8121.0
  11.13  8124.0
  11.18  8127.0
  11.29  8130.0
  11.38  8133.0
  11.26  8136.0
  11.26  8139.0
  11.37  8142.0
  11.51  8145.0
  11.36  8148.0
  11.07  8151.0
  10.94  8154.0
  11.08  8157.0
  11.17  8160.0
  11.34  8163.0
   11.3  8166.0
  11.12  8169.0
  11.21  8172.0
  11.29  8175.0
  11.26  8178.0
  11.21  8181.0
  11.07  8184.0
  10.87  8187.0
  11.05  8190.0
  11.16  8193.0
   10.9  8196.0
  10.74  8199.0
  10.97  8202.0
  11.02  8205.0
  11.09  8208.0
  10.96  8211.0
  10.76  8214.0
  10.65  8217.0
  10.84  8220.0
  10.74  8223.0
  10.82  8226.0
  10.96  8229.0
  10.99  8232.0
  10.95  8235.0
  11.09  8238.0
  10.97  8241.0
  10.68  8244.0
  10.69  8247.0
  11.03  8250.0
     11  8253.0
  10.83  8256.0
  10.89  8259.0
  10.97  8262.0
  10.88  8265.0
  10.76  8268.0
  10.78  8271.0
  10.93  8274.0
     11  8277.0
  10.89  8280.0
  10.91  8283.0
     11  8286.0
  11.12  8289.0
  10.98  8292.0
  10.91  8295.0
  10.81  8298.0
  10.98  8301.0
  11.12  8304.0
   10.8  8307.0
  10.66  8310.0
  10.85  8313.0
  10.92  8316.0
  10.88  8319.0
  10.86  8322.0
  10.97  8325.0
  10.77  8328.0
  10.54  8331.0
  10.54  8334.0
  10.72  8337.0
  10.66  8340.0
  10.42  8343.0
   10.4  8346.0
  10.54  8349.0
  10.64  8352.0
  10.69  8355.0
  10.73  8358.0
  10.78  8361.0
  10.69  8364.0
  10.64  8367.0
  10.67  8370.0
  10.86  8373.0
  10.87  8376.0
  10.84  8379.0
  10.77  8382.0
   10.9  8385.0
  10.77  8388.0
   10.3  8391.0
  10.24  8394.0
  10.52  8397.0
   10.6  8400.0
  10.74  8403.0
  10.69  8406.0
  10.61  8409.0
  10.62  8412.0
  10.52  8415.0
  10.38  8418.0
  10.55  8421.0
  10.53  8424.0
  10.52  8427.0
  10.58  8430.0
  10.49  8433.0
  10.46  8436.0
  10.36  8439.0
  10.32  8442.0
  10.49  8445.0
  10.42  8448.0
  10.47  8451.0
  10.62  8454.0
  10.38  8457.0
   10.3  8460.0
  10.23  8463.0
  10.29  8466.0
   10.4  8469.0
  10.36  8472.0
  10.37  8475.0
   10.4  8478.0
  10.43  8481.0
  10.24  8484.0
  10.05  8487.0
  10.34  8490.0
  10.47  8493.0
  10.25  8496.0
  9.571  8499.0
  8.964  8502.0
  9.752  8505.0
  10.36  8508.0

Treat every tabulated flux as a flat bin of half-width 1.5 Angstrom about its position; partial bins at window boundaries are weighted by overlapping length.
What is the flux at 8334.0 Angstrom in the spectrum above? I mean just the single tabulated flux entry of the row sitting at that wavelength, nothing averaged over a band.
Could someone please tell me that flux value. 10.54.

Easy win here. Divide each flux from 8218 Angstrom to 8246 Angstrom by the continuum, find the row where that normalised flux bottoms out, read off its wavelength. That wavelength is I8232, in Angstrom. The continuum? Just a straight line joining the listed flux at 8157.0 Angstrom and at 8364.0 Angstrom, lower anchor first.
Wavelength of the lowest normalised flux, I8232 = 8244.0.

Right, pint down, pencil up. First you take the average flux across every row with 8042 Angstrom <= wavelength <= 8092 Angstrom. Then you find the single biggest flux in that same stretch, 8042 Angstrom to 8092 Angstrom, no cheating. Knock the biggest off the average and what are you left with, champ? -0.13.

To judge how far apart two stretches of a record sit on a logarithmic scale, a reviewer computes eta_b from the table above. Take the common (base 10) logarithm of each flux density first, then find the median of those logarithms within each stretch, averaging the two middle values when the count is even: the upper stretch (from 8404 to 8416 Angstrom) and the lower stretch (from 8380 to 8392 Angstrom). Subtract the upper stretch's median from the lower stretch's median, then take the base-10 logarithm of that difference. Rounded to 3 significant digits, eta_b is -2.20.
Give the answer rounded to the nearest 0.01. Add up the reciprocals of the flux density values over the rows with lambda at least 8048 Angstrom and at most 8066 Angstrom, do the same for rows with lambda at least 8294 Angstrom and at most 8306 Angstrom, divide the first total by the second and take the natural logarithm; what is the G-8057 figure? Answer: 0.37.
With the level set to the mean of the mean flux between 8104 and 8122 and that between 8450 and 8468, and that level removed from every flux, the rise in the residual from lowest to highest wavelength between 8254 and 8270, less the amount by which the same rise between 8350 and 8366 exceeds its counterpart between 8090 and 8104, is -0.6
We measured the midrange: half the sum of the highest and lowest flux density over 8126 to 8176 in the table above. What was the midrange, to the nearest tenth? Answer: 11.2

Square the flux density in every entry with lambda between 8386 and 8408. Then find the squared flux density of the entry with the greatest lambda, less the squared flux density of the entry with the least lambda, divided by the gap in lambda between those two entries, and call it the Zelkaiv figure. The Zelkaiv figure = -0.10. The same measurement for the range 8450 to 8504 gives -0.57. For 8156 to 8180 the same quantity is 0.19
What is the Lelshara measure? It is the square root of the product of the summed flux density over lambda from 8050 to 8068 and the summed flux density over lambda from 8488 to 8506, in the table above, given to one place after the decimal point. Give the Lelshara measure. 63.7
